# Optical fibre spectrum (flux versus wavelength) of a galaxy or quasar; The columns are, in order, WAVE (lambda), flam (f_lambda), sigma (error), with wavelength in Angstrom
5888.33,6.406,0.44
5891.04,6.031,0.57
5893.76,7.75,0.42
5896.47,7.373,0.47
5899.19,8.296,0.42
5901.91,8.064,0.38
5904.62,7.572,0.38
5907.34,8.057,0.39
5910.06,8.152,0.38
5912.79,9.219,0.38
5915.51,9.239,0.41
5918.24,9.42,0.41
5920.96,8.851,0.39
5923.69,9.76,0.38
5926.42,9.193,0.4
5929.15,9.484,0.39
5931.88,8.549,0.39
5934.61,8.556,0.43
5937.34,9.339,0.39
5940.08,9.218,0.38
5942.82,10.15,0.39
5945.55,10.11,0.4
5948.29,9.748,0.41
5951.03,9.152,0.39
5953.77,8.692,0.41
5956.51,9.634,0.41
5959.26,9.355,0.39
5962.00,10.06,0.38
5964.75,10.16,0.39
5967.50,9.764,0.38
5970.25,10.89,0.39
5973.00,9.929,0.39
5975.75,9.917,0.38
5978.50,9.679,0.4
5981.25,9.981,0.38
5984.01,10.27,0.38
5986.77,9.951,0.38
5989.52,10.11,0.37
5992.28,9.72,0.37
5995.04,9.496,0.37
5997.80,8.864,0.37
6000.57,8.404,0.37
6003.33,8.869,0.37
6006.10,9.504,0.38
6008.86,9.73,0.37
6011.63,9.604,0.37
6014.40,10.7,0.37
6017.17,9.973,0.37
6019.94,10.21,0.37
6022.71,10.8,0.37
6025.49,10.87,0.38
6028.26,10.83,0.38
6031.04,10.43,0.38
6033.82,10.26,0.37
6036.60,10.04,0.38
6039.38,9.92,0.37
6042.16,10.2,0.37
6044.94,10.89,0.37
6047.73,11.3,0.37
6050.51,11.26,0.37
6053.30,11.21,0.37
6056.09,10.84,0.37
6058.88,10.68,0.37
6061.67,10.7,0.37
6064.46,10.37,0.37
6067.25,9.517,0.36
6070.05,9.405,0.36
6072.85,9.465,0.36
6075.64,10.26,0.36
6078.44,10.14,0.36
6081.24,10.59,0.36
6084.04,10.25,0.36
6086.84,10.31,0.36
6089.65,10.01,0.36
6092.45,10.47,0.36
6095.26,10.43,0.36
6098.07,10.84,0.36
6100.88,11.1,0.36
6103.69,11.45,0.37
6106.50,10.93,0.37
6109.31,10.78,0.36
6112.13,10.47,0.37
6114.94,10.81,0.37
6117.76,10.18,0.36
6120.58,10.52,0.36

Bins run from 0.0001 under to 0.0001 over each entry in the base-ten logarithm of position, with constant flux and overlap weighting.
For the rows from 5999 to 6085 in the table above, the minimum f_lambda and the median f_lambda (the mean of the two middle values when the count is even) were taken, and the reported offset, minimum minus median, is -1.86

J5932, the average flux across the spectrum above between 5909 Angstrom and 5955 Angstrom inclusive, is 9.2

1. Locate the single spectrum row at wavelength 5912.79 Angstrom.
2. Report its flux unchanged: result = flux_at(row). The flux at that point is 9.219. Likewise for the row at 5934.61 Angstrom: 8.556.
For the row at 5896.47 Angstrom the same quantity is 7.373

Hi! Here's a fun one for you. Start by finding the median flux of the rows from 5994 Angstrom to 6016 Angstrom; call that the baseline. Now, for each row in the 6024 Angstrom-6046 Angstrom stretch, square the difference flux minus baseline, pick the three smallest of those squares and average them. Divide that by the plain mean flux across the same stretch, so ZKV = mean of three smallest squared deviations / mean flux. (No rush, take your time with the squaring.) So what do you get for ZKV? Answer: 0.031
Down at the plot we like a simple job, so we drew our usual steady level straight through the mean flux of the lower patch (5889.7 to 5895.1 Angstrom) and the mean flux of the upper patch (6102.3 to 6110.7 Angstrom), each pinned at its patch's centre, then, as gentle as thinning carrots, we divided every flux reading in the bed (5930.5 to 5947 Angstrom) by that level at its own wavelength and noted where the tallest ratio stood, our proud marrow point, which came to 5942.82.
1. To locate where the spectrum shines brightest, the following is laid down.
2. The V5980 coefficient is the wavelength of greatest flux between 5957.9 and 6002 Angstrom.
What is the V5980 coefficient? 5970.25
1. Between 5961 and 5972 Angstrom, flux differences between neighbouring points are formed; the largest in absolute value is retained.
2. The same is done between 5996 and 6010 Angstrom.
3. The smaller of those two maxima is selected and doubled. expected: 1.27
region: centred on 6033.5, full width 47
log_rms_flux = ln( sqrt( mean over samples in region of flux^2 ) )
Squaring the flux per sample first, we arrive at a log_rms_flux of 2.36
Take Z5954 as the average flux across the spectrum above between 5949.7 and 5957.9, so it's 9.2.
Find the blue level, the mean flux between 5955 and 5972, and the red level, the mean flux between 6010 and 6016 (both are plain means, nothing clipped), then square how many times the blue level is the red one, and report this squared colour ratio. 0.97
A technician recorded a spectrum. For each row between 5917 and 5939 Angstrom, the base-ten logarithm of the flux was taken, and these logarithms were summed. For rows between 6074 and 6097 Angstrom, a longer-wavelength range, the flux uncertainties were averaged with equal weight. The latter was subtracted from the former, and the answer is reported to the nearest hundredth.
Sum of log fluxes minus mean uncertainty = 7.33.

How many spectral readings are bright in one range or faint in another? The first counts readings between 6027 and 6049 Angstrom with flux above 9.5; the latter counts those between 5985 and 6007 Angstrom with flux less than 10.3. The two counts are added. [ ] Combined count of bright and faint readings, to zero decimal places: 16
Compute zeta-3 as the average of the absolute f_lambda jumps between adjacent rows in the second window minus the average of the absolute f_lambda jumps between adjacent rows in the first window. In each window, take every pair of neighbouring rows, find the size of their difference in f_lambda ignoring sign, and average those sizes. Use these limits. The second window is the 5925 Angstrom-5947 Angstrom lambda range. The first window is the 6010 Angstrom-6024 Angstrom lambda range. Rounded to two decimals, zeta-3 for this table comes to -0.22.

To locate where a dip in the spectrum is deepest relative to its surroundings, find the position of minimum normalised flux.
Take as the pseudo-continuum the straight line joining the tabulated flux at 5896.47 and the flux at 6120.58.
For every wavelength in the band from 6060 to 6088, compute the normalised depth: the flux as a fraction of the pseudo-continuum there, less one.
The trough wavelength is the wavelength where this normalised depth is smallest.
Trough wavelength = 6070.05 Angstrom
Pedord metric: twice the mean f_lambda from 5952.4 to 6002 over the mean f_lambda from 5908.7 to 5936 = 2.15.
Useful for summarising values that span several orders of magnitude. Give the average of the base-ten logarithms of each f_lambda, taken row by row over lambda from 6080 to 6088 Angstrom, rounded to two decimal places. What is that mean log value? 1.02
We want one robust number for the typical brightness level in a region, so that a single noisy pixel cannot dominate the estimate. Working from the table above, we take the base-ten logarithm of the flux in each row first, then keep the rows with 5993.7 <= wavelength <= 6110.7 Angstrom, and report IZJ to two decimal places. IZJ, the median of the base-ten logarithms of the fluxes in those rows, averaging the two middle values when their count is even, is 1.01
